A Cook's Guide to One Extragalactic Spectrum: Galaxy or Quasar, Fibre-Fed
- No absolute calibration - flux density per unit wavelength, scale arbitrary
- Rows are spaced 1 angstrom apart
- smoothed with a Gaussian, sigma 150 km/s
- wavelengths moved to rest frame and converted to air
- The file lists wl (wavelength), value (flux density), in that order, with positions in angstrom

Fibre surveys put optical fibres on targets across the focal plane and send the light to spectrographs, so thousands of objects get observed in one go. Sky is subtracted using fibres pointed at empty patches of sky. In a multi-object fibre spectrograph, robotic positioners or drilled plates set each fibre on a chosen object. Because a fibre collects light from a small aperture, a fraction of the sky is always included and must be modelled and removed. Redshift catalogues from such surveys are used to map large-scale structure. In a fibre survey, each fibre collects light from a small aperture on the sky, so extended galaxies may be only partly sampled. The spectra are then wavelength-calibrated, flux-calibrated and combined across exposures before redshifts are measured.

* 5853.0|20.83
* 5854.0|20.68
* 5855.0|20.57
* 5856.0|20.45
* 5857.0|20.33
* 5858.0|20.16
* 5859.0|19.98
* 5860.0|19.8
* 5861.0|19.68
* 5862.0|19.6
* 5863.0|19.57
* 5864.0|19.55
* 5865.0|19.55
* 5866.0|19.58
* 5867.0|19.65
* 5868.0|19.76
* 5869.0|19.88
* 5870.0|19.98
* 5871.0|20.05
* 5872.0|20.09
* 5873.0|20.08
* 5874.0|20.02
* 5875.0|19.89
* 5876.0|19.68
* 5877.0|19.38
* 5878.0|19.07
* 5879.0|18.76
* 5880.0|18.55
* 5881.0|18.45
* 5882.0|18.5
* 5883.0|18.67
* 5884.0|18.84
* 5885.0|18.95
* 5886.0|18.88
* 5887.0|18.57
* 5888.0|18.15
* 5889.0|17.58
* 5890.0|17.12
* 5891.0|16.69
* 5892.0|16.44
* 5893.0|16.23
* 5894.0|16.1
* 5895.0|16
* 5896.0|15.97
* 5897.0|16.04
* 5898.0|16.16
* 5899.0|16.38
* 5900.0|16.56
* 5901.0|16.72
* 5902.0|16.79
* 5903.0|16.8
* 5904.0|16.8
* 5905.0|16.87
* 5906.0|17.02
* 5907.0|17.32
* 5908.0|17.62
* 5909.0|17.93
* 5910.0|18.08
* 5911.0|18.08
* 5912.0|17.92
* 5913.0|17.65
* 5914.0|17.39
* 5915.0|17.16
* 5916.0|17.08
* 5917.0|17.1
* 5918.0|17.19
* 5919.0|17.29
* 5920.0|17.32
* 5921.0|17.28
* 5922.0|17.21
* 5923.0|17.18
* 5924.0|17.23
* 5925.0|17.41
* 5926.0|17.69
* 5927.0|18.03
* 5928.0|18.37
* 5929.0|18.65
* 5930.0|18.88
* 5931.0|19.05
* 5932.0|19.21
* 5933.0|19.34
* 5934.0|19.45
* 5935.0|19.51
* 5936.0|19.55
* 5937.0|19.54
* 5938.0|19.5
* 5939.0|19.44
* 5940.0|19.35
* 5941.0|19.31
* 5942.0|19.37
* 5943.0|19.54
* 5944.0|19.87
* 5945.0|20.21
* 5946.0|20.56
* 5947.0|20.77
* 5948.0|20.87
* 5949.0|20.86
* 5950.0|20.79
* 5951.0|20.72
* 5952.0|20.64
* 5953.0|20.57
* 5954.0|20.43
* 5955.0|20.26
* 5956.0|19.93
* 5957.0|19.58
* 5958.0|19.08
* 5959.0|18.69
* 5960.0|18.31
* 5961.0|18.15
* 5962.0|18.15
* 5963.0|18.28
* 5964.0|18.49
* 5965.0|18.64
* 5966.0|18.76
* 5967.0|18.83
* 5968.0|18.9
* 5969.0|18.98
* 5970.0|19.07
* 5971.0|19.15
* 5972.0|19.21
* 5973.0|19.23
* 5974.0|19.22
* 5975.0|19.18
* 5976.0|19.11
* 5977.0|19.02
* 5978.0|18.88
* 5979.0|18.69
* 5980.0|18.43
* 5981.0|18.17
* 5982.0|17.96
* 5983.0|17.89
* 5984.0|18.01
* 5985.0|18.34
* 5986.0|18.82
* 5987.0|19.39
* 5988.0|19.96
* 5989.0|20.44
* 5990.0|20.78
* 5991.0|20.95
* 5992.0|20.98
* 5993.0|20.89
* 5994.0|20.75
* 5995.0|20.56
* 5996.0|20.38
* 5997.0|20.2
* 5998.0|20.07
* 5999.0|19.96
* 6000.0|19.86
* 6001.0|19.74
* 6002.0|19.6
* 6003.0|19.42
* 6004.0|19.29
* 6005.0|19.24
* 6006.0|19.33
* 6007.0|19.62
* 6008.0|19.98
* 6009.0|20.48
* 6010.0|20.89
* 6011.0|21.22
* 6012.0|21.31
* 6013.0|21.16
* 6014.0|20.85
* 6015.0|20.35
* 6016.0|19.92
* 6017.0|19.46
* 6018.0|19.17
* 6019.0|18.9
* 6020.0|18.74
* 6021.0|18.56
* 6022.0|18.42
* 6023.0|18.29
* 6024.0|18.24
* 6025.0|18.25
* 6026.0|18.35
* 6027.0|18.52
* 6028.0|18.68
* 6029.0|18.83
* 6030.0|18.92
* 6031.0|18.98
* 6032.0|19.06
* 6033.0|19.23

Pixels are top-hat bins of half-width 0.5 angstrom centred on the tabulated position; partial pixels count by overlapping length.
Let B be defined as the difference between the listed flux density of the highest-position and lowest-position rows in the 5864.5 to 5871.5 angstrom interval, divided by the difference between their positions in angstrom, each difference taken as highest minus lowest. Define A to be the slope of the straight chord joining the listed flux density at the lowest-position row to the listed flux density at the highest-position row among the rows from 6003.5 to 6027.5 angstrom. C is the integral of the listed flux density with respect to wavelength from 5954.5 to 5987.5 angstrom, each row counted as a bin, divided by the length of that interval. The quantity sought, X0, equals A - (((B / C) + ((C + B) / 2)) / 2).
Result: -4.8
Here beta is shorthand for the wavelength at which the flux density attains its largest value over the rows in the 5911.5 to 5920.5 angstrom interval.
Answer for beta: 5912.0 angstrom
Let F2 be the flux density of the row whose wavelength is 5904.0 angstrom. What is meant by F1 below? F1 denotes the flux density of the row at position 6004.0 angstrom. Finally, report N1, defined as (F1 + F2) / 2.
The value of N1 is 18.0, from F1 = 19.29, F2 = 16.8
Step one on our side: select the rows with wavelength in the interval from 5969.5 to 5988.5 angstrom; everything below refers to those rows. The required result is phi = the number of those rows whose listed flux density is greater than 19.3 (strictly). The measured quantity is 2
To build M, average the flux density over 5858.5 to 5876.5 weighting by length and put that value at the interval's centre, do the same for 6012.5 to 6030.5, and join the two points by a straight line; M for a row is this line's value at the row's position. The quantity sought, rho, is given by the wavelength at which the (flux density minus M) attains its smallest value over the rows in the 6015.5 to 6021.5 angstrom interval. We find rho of 6021.0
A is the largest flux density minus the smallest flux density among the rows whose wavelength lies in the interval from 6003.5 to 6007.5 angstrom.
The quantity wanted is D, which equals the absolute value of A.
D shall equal 0.38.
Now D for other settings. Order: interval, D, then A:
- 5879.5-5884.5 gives 0.39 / 0.39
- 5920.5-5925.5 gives 0.23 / 0.23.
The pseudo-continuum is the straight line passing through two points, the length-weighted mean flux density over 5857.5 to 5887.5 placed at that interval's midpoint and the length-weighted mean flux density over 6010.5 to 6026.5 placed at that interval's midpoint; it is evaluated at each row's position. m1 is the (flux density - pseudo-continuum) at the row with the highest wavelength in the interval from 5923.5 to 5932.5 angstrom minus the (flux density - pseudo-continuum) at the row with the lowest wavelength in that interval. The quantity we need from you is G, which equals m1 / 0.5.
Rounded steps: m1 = 2.0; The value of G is 4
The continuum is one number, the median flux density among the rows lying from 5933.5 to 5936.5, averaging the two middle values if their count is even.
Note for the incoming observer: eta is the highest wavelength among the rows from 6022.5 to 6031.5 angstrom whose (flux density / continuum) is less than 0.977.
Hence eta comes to 6031.0 angstrom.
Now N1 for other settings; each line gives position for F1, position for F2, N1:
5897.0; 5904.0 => 16.4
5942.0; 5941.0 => 19.3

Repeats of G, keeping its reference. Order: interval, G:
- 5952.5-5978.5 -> -3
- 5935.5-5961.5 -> -3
